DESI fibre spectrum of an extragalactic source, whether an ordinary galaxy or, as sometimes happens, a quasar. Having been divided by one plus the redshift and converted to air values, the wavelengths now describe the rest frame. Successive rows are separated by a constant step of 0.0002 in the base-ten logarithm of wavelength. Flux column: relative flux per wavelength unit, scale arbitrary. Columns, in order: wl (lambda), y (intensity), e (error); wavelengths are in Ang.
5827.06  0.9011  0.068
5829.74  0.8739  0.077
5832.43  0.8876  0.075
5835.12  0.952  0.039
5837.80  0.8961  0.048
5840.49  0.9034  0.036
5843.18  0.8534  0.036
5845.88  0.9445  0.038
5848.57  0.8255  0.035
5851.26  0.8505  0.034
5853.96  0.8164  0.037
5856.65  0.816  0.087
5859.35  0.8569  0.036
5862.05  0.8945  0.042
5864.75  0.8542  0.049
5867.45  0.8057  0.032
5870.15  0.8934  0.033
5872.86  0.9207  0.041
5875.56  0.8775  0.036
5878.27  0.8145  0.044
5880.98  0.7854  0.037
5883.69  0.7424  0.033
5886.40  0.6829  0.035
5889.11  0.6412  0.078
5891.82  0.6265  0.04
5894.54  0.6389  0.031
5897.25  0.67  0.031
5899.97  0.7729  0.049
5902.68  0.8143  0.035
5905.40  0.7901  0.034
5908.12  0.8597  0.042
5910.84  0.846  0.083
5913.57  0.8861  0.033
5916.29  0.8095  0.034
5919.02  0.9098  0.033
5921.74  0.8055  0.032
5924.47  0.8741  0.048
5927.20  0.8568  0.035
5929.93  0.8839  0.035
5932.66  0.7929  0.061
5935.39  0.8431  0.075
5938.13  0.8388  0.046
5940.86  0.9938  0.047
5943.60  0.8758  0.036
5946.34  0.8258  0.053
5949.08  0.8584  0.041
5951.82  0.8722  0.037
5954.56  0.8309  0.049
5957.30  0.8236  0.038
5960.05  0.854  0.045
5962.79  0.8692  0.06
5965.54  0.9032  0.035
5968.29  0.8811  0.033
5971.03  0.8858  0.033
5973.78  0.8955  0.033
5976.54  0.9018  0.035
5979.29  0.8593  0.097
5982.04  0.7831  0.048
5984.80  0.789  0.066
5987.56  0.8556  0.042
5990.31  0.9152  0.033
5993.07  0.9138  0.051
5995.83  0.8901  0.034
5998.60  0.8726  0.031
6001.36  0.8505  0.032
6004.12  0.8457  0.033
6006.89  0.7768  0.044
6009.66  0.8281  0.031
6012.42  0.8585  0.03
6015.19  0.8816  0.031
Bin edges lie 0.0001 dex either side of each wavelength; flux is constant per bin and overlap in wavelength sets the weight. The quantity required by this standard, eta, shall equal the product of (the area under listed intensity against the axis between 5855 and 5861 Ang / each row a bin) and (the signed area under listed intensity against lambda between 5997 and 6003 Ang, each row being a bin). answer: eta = 26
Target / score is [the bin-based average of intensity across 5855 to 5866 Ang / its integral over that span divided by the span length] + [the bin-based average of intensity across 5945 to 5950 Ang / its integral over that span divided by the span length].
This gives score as 1.70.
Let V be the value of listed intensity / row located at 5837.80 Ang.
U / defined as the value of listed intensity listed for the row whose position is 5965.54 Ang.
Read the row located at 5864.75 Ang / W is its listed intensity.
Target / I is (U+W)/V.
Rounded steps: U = 0.9032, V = 0.8961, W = 0.8542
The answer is 2.0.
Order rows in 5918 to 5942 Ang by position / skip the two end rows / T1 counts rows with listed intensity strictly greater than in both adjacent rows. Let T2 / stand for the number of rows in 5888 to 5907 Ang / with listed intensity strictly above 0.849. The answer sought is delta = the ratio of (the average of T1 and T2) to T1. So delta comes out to 0.50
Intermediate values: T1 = 3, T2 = 0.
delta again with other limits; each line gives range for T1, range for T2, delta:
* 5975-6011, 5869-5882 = 2.00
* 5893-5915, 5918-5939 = 1.50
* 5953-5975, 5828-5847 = 4.00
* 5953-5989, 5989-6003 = 1.75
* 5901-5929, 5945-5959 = 0.75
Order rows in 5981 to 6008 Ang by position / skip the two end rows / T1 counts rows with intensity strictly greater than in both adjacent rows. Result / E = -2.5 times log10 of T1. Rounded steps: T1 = 1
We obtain 0.0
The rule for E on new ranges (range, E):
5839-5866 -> -1.2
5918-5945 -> -1.5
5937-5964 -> -0.8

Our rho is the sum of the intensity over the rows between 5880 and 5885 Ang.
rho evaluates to 1.53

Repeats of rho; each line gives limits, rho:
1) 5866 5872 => 1.70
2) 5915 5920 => 1.72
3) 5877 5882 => 1.60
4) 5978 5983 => 1.64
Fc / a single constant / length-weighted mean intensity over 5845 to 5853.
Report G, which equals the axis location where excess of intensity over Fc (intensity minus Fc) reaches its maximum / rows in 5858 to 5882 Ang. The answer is 5872.86 Ang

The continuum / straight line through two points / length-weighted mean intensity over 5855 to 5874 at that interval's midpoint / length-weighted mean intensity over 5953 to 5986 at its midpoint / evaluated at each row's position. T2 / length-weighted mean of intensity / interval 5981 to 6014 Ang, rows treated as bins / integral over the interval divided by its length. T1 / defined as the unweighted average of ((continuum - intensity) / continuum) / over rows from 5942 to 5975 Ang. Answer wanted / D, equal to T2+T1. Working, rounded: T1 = -0.008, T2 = 0.849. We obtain 0.84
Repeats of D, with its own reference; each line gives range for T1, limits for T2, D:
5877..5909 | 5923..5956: 1.01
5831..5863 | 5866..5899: 0.74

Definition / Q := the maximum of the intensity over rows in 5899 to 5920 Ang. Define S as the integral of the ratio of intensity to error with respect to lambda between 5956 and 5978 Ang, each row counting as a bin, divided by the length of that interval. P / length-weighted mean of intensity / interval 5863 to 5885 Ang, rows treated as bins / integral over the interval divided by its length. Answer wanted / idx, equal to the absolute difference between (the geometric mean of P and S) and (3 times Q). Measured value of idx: 1.70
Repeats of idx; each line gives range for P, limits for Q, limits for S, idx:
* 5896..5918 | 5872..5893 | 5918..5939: 1.29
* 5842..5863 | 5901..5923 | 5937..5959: 1.44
